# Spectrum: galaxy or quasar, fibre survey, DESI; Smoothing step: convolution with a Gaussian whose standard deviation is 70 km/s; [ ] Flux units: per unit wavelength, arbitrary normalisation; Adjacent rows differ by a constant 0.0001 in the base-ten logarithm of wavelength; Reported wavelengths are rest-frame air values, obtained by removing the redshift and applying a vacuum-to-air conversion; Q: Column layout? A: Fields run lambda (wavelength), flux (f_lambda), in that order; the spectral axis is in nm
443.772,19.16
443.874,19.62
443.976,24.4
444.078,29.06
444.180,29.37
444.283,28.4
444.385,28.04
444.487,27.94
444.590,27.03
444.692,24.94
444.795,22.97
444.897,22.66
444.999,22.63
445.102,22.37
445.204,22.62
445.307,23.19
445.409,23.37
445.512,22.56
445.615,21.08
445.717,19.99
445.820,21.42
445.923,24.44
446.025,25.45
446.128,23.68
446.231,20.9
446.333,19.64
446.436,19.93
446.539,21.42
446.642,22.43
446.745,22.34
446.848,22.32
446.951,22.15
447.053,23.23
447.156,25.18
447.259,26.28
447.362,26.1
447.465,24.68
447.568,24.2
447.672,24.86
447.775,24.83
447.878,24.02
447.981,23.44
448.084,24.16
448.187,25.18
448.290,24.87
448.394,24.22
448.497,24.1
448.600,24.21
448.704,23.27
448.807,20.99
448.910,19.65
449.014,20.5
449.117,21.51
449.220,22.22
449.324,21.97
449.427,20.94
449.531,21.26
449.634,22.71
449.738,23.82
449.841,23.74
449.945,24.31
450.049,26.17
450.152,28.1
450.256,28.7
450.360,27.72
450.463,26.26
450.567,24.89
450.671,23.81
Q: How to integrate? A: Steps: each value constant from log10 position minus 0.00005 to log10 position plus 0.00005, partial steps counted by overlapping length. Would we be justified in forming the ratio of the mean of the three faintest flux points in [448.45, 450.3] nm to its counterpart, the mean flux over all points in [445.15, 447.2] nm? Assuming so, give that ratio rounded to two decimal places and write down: 0.91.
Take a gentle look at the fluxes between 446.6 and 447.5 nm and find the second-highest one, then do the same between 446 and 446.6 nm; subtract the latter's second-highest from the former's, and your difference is 2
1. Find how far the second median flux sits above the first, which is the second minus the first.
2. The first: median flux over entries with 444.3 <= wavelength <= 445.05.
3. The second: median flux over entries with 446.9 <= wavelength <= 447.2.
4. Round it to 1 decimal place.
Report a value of -1.7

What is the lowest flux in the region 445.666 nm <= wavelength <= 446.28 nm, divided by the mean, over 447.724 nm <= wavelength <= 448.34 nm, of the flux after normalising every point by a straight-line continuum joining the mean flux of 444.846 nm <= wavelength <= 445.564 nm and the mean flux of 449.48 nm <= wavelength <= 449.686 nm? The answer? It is 18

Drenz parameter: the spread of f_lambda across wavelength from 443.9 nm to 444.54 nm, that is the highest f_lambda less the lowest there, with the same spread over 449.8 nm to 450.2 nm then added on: 9.3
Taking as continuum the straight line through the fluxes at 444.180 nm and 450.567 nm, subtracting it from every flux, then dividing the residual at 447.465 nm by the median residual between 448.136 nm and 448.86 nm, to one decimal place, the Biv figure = 1.1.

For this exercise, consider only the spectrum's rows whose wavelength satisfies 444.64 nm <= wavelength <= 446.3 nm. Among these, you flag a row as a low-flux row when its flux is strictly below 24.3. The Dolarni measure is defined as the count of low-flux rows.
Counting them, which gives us 13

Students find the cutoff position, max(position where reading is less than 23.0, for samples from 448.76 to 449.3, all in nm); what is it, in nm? 449.220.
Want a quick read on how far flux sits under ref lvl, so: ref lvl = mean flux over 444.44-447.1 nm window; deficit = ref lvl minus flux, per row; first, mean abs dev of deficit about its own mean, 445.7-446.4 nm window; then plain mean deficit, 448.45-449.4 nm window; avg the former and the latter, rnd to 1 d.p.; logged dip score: 1.4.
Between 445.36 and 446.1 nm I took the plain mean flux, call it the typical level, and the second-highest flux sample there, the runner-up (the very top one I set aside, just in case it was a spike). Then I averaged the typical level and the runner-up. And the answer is 23.5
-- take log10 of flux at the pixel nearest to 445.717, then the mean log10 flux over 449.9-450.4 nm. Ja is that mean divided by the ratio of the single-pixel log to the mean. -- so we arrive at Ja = 1.57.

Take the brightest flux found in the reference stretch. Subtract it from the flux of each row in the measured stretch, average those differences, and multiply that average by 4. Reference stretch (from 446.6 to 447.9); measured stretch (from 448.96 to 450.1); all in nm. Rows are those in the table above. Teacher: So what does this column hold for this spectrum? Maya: -15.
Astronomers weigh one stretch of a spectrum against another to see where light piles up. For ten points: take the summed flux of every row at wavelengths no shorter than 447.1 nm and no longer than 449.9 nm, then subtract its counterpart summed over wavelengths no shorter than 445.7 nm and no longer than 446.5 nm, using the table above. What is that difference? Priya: 457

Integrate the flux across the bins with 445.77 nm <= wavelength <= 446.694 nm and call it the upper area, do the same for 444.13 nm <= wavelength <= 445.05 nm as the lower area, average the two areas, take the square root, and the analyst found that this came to 4.71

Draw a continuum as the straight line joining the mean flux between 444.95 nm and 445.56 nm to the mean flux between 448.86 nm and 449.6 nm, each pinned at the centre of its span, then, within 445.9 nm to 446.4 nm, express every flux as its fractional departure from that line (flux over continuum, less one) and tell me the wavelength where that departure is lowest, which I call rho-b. 446.333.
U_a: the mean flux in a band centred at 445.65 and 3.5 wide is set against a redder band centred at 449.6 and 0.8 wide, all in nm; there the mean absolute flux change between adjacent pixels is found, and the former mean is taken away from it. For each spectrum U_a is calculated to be -23.1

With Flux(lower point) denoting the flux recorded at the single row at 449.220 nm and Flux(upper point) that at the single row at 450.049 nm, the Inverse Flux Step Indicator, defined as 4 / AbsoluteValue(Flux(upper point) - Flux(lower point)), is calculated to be 1.0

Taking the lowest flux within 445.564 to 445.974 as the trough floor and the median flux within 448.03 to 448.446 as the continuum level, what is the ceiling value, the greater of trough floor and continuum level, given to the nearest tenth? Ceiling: 24.5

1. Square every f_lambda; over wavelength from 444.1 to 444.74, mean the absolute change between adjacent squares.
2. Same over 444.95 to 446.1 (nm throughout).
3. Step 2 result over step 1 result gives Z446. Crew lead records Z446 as 0.94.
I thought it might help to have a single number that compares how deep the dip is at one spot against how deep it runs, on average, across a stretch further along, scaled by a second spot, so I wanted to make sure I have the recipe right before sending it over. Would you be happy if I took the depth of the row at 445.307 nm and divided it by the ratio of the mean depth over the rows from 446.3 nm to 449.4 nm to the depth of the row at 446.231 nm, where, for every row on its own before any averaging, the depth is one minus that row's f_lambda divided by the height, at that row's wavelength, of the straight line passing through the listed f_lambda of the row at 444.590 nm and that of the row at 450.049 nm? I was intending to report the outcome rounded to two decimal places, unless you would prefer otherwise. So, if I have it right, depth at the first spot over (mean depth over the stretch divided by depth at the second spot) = 0.24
